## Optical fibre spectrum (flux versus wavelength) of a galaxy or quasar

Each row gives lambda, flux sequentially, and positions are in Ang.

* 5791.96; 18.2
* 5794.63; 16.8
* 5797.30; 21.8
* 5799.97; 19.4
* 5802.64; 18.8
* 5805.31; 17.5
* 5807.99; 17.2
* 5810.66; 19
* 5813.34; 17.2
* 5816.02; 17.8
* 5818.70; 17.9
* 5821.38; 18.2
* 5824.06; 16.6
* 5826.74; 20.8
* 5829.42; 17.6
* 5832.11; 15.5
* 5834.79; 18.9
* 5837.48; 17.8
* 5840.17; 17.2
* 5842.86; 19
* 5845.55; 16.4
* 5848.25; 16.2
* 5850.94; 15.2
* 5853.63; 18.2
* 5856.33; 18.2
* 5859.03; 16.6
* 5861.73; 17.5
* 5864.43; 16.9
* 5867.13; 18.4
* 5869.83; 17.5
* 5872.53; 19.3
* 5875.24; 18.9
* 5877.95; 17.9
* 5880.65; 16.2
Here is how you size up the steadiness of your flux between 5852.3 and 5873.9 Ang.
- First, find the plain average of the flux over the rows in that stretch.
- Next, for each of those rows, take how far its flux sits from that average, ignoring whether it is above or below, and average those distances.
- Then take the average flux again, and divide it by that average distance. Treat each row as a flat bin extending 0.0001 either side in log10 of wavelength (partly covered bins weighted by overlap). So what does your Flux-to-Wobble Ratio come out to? 25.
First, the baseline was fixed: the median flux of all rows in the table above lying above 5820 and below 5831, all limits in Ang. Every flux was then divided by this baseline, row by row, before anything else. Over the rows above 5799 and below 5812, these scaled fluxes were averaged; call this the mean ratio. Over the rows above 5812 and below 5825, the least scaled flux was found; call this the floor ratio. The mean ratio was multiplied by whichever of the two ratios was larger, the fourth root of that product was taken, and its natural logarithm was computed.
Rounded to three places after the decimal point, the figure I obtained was 0.013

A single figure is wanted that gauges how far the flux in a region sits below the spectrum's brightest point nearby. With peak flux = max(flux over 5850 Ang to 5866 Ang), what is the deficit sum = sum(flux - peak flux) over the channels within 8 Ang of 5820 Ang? -1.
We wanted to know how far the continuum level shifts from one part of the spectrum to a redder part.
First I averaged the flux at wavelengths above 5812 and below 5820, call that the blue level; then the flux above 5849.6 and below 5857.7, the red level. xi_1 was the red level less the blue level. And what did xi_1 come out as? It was -0.4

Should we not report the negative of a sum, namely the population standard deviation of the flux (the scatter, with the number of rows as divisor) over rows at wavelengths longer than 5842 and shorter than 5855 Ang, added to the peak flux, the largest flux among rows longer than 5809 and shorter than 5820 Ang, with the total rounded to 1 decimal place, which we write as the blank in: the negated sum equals -20.4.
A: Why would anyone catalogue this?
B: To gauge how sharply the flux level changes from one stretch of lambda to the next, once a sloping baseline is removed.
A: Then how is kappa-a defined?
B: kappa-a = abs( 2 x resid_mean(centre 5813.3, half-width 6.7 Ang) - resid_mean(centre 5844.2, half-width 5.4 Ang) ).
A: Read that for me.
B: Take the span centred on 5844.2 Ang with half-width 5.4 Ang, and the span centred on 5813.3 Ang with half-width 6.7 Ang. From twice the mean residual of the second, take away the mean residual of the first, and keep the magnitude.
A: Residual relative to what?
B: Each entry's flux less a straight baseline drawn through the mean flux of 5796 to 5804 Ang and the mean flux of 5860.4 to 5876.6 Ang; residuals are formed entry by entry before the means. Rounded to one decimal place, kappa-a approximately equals 2.0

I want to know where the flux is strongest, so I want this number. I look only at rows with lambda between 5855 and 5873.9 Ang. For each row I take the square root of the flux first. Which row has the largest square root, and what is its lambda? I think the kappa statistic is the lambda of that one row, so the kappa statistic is 5872.53 Ang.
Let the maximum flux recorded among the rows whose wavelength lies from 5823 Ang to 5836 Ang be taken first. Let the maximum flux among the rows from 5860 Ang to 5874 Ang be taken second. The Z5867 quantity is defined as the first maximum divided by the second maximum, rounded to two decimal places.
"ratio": 1.08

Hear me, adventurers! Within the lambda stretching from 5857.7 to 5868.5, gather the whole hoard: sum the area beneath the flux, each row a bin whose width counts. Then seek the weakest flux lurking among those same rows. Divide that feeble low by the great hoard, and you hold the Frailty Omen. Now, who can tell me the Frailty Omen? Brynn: 0.0886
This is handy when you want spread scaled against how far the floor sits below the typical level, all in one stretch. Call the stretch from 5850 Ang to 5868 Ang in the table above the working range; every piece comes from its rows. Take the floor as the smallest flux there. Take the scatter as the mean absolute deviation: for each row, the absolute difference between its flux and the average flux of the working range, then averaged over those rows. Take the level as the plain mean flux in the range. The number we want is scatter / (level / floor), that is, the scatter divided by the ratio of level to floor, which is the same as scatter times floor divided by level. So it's 0.79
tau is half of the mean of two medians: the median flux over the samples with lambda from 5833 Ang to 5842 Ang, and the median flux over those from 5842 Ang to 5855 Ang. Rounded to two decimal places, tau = 8.55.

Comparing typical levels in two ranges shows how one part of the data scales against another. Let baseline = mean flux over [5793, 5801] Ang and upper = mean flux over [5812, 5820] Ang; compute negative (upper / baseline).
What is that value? -0.91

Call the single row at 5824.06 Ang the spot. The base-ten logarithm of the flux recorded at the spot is 1.220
